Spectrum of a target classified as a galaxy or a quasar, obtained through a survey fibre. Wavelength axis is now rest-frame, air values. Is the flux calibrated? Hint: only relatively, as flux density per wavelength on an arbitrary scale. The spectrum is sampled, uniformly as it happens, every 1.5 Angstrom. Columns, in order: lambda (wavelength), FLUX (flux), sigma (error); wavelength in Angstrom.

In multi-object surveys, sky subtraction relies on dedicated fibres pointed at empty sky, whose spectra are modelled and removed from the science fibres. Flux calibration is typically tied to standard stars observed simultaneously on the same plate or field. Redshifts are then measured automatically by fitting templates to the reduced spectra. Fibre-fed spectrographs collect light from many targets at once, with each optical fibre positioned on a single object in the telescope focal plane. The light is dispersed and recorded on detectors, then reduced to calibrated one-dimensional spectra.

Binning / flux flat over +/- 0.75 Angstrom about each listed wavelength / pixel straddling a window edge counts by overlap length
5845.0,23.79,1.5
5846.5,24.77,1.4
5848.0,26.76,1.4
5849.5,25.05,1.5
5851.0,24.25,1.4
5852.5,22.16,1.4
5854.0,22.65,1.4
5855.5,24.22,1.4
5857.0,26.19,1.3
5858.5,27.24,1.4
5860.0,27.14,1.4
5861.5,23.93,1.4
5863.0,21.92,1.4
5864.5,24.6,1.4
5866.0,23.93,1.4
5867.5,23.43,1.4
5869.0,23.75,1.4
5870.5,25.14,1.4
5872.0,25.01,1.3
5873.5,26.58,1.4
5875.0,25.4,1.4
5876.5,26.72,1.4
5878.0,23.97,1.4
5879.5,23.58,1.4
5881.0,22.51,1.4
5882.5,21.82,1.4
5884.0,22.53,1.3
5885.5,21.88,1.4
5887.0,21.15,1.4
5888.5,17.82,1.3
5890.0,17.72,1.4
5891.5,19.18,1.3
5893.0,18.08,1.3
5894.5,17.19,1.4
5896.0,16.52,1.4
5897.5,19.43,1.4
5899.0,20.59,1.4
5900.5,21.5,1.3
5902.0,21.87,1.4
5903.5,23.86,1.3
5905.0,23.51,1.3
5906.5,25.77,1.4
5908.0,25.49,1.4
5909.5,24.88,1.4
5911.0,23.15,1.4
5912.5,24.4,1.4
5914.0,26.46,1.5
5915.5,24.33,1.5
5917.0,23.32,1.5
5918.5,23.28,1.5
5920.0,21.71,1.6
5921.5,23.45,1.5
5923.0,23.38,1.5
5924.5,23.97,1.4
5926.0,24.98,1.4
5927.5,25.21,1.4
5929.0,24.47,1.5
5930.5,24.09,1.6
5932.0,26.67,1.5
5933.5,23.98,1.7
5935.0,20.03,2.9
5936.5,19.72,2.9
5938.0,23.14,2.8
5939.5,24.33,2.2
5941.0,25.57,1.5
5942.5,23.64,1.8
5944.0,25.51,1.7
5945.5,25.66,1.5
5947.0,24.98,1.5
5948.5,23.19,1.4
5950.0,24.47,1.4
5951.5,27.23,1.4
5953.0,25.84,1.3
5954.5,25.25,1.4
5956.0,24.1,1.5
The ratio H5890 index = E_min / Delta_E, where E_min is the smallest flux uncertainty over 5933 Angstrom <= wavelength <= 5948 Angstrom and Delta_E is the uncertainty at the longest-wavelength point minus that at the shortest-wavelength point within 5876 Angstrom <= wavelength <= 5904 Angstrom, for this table -15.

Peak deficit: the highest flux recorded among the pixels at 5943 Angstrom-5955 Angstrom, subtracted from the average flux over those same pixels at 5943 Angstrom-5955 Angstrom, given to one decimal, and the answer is -2.0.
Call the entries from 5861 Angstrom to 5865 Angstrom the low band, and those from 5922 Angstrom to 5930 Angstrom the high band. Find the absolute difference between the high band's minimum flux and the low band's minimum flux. 1.5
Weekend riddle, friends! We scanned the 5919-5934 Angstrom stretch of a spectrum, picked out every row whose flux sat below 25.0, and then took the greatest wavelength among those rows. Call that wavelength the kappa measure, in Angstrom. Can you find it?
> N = 5933.5 Angstrom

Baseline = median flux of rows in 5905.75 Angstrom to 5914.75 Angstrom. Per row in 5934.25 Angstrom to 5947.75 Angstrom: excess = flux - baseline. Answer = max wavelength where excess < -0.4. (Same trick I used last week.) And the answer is 5942.5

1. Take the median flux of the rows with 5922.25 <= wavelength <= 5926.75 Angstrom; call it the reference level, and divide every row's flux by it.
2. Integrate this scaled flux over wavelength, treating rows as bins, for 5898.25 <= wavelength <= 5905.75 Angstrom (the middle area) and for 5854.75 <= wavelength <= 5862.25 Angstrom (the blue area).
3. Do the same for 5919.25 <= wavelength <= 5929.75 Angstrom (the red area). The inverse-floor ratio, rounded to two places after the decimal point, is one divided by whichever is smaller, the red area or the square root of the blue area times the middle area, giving 0.13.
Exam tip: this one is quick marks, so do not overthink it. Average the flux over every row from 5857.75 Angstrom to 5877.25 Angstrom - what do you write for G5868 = 25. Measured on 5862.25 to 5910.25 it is 22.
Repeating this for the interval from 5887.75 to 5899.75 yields 18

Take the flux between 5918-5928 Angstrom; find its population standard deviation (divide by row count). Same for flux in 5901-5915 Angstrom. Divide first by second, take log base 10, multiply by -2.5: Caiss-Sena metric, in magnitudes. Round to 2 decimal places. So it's 0.24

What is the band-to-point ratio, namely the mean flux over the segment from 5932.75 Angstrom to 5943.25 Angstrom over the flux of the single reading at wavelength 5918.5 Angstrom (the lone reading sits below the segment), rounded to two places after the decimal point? 0.98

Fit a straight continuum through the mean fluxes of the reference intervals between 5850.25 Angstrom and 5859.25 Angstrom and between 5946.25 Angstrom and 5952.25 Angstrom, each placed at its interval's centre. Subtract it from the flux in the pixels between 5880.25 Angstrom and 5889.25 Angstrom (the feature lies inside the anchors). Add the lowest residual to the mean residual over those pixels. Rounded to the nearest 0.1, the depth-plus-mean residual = -10.1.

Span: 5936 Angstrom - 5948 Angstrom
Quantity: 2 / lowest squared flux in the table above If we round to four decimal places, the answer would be 0.0051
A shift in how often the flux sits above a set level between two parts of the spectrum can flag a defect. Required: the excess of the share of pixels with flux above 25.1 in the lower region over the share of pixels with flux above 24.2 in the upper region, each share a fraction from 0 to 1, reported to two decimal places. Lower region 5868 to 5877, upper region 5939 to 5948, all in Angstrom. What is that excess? -0.17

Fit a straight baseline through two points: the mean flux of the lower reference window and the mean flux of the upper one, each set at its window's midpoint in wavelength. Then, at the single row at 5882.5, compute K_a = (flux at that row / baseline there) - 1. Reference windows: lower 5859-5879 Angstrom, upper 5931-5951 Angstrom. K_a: -0.11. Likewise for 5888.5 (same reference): -0.27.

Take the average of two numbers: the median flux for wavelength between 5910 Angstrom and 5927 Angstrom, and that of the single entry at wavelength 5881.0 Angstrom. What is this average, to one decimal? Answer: 23.0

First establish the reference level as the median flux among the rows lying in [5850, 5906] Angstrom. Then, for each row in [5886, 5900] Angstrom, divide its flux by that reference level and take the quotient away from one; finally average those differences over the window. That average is 0.20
